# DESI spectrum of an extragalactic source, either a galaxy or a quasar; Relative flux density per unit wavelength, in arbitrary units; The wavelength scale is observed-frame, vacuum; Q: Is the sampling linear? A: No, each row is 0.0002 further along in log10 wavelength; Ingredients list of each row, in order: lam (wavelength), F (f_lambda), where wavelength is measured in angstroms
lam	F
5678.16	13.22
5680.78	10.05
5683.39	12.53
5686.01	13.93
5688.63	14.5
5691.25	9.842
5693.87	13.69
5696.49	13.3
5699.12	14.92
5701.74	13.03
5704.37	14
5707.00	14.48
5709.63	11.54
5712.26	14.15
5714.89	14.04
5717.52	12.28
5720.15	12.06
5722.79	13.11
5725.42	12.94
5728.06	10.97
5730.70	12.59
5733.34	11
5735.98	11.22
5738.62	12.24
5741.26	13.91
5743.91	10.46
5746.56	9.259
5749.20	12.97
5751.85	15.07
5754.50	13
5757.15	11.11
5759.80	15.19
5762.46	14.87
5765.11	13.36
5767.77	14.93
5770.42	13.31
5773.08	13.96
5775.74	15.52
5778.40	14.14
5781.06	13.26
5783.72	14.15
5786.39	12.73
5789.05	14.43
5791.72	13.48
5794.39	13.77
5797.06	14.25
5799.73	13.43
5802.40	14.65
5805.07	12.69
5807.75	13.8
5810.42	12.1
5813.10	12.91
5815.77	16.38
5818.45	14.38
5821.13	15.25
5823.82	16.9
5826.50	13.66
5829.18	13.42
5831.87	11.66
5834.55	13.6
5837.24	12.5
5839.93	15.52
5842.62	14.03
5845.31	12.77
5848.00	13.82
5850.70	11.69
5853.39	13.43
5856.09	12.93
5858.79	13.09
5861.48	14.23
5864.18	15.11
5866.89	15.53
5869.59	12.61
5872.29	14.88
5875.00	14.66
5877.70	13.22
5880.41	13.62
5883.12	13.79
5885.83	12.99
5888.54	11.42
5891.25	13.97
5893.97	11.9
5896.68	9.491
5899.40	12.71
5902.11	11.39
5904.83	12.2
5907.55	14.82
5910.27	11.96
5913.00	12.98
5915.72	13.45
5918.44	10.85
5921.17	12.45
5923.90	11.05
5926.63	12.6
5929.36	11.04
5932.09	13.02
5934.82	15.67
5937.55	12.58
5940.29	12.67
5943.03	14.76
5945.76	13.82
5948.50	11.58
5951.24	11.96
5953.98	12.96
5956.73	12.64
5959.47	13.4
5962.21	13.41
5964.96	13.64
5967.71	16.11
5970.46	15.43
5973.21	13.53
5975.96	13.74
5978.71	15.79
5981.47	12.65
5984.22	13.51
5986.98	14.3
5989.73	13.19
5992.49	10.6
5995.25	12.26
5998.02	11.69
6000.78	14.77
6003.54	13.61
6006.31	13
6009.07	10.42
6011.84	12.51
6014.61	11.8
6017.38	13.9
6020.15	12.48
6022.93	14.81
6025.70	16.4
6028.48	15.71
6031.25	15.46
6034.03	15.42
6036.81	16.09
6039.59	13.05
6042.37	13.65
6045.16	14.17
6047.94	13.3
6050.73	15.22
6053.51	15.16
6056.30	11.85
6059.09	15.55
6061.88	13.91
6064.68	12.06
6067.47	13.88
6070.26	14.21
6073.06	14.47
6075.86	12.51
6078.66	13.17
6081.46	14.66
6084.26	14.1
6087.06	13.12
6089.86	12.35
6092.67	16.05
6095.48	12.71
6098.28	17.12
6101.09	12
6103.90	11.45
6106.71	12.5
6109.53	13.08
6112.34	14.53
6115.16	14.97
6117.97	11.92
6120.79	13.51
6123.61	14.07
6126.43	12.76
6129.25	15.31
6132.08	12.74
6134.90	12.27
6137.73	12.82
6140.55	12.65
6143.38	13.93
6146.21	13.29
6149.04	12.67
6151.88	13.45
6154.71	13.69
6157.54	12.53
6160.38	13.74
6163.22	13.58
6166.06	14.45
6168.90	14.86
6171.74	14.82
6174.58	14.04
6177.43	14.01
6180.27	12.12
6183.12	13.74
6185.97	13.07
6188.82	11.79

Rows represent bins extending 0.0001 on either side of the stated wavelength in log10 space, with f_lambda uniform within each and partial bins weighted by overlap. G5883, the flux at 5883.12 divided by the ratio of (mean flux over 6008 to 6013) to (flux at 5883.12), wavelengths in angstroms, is 17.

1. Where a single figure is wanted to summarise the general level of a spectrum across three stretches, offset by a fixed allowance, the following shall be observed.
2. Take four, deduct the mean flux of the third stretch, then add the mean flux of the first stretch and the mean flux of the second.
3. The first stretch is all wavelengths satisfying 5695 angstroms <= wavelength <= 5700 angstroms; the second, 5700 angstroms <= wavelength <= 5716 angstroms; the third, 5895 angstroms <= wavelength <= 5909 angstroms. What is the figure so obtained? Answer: 19.5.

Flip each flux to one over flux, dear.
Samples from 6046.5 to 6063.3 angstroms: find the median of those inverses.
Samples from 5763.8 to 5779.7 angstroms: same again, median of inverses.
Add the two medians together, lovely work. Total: 0.140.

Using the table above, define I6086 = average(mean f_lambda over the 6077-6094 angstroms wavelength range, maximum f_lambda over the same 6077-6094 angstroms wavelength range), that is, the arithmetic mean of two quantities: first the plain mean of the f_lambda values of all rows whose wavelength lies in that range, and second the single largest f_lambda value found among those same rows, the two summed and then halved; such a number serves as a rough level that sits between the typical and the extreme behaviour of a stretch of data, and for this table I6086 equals 15.0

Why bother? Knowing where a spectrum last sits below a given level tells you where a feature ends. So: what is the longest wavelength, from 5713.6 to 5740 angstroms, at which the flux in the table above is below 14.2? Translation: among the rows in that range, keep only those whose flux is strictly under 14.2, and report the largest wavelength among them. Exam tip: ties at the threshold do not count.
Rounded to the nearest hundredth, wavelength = 5738.62 angstroms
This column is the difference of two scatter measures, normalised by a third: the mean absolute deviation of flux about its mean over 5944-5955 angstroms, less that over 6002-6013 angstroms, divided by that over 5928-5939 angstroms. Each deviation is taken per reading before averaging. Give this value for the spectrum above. -0.13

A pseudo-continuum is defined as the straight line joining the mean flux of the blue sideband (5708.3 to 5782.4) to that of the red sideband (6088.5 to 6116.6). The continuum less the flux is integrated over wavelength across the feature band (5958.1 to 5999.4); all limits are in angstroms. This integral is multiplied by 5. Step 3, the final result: -26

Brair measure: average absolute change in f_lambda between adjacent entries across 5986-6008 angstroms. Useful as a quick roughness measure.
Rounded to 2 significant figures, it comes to 1.5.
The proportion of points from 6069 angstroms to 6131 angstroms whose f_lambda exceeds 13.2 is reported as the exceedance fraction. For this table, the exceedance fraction 0.50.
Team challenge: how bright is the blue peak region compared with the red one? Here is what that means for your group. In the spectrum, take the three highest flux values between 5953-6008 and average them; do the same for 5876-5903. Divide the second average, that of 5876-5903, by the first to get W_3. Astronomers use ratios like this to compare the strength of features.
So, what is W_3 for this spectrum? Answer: 0.87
